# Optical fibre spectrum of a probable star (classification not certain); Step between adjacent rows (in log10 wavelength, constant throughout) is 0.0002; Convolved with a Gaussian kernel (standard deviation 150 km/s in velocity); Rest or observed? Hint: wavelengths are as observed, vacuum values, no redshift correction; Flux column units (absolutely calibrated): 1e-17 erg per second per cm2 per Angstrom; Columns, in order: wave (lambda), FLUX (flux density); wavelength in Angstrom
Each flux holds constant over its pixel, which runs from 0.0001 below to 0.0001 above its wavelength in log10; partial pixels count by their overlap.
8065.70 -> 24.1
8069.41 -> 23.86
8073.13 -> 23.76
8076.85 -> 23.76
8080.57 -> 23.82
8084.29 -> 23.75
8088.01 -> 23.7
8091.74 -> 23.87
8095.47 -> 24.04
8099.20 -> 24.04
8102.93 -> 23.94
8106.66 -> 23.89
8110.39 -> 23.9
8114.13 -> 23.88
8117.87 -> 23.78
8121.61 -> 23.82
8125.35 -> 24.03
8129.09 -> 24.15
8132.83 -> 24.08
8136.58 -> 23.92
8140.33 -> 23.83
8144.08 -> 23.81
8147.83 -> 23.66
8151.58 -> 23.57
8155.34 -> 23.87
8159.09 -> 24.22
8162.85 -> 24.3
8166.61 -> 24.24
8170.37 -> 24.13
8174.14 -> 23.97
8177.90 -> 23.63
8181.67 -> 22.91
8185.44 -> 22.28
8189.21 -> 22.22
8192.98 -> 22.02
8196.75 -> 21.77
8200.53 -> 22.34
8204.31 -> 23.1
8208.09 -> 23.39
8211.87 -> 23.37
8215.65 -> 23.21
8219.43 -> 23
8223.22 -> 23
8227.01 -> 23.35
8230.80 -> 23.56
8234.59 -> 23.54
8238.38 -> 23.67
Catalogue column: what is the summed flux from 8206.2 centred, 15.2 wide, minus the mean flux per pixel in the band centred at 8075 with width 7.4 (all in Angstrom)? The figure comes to 68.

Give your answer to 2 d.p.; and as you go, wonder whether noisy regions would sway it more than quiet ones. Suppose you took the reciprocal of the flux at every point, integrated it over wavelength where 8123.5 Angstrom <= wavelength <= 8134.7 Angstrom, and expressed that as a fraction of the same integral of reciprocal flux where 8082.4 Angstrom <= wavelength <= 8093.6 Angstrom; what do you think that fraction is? 0.99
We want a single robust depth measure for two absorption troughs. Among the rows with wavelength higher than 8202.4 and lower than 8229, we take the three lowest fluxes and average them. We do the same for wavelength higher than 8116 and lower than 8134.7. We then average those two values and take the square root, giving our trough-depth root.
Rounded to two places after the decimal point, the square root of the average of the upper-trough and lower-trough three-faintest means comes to 4.84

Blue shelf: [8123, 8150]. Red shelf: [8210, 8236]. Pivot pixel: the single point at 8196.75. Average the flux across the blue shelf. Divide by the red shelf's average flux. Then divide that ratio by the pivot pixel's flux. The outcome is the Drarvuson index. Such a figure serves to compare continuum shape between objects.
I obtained 0.0472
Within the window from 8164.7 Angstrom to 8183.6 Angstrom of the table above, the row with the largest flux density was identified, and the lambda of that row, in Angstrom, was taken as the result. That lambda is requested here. 8166.61 Angstrom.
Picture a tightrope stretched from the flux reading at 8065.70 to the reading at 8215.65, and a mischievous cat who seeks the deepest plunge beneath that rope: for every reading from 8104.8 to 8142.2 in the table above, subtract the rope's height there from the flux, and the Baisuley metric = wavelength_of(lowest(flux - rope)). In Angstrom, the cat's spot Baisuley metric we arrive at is 8117.87 Angstrom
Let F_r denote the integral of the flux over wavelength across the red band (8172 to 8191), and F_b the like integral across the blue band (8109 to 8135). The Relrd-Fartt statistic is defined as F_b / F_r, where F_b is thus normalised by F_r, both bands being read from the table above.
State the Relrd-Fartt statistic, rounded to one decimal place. 1.4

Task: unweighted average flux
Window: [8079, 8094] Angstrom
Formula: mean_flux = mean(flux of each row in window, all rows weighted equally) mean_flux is 23.8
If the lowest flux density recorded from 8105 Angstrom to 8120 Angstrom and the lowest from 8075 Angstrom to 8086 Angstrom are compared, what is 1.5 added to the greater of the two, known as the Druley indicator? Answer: 25.3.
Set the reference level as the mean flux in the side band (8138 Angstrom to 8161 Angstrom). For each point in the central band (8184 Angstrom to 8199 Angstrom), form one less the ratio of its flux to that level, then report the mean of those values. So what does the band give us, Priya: 0.074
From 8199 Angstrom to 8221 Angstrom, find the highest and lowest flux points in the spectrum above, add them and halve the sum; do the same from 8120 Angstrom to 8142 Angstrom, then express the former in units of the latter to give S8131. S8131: 0.95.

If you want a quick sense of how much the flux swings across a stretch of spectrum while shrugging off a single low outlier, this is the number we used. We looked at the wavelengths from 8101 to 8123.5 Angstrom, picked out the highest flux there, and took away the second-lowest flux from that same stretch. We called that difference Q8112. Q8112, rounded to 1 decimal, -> 0.1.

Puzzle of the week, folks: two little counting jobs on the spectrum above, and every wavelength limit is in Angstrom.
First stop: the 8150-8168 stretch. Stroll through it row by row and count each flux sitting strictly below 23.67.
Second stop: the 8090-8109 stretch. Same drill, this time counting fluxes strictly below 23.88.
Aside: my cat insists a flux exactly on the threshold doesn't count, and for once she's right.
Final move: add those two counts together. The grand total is 2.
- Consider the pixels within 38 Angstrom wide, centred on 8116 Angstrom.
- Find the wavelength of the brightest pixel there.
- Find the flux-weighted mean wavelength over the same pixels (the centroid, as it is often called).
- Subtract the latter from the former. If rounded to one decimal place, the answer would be 13.1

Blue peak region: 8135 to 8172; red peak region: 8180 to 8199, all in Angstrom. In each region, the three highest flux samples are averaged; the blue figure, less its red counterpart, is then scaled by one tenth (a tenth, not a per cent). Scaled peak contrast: 0.18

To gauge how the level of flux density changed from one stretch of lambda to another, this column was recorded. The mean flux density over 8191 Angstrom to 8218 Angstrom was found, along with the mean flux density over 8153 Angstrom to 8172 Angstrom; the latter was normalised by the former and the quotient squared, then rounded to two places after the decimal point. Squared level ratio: 1.13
